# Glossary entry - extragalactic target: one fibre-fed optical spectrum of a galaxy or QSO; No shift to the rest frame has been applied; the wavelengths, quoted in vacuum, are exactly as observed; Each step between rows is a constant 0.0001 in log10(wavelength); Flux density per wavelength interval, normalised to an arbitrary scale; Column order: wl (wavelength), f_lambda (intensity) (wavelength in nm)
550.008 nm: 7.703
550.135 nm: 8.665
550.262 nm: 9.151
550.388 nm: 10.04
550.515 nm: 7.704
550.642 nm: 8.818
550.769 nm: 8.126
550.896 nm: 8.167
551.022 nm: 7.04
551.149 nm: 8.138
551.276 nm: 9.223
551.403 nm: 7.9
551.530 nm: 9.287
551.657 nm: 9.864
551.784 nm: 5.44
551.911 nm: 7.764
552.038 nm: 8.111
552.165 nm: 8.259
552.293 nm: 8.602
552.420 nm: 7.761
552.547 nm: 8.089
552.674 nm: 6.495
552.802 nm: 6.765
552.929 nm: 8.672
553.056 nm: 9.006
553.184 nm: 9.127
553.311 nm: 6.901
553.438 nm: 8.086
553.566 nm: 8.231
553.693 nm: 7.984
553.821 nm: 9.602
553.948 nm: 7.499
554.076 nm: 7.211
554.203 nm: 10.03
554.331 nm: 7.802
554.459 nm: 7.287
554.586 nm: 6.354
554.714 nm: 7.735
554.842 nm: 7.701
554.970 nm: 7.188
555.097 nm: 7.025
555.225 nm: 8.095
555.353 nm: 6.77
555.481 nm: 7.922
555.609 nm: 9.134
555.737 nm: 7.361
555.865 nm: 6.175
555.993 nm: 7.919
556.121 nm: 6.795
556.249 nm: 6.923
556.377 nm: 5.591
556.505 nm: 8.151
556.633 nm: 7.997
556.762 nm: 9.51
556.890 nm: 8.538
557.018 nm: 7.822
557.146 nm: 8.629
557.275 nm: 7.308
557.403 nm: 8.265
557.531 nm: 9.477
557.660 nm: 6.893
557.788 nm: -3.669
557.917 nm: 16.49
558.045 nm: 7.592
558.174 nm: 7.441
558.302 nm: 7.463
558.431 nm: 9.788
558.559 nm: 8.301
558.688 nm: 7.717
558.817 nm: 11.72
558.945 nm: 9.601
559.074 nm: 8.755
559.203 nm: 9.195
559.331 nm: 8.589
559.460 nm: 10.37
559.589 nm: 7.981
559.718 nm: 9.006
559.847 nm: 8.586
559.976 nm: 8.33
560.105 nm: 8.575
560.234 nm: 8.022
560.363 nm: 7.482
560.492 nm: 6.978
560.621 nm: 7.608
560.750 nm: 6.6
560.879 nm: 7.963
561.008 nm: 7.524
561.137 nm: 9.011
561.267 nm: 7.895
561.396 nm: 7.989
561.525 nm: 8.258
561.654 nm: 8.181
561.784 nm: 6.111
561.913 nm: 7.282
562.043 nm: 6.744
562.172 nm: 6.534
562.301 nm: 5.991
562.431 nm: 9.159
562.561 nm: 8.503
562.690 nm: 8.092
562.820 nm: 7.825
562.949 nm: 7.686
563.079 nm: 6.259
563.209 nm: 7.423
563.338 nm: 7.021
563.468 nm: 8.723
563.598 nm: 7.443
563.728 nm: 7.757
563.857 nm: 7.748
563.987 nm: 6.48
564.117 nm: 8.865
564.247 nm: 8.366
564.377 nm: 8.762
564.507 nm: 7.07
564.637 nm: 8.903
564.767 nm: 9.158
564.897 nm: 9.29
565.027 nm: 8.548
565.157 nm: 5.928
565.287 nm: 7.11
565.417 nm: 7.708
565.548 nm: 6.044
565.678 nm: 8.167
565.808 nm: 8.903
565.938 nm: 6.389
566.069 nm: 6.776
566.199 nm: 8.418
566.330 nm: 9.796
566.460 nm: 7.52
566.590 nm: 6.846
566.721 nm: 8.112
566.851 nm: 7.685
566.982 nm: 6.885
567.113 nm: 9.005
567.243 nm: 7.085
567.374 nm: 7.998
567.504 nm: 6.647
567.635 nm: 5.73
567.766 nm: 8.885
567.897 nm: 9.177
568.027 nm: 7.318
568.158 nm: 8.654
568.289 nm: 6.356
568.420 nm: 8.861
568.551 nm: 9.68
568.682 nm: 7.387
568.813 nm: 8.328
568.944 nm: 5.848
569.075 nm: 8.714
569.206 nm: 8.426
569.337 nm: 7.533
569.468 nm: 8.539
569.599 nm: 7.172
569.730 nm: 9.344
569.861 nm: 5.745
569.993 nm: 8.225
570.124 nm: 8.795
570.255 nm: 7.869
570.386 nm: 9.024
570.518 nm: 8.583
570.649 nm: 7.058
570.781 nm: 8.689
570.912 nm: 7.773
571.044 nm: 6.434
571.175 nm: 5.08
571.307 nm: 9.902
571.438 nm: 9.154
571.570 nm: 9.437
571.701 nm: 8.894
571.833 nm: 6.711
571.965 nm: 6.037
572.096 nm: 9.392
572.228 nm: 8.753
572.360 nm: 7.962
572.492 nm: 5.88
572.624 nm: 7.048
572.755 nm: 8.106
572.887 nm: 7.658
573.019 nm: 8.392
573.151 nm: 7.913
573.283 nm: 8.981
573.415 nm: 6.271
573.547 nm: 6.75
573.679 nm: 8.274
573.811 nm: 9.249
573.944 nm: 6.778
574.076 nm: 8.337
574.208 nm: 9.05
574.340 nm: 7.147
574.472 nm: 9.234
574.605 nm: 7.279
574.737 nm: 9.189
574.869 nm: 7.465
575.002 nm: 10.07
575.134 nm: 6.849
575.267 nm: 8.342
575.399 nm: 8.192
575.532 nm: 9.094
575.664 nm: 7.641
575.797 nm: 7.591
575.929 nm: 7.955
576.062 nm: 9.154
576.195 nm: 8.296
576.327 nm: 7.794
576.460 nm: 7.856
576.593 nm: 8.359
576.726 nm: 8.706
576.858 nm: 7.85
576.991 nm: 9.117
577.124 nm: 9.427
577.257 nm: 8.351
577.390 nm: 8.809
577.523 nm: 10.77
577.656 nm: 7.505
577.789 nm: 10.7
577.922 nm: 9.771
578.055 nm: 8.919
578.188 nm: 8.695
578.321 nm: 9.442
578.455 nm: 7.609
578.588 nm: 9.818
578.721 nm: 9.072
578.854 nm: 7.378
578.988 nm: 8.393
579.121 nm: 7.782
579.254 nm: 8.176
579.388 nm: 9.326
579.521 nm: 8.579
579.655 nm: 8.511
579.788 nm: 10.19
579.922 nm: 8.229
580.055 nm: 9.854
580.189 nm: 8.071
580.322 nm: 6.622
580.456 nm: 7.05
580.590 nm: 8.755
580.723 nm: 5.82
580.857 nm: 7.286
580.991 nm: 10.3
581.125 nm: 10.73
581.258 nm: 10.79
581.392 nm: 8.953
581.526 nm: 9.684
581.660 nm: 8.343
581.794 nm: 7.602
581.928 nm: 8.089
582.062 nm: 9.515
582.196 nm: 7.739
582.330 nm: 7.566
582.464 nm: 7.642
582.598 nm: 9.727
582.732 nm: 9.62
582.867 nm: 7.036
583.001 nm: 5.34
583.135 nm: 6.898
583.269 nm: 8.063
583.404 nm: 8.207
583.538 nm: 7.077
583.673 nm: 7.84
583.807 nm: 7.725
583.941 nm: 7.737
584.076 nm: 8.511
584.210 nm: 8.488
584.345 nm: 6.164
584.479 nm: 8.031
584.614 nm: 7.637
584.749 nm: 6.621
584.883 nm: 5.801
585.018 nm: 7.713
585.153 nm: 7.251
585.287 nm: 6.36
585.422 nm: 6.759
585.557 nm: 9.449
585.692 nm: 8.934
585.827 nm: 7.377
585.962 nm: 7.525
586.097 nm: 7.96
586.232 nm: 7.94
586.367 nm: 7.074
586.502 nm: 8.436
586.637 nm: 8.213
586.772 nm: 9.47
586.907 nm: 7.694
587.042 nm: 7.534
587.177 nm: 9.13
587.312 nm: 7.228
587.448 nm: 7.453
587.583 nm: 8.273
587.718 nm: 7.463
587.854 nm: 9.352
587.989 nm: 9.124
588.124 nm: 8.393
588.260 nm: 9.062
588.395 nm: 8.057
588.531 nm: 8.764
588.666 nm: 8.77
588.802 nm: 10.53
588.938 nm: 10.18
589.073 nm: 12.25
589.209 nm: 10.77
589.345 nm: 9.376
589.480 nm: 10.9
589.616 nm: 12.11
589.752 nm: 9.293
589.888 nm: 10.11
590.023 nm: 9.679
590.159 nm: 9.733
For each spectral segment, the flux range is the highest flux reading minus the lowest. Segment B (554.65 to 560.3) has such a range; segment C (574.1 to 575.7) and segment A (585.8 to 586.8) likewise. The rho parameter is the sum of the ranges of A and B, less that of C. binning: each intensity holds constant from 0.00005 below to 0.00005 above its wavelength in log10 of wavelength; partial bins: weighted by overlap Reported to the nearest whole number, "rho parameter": 19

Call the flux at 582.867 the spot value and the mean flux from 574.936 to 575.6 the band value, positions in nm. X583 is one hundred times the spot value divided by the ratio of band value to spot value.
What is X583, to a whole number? 582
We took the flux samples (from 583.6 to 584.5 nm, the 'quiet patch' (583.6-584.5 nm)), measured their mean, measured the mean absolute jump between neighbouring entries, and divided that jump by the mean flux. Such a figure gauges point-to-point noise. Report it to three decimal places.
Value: 0.110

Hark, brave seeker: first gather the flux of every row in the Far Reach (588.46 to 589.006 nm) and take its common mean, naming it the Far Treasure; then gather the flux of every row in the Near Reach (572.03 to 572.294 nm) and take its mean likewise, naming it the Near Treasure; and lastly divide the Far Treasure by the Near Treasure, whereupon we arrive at 1.05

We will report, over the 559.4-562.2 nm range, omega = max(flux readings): 10.37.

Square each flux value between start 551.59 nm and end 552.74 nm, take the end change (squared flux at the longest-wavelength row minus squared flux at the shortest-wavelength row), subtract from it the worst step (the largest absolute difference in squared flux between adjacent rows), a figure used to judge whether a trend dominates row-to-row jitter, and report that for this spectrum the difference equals -123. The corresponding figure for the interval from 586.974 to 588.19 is -18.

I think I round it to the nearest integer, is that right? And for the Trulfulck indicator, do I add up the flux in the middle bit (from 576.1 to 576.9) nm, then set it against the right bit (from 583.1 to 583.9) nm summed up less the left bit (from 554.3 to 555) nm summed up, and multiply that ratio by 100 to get 2803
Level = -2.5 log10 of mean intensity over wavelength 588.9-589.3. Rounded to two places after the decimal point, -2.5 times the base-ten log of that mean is -2.61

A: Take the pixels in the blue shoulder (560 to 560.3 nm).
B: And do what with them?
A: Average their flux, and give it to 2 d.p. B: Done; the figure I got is 8.30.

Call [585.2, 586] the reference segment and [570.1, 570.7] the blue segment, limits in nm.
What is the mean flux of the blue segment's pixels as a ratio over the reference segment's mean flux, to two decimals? 1.07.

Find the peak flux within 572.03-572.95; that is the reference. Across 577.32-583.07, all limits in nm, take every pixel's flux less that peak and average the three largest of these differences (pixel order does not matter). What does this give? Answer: 1.4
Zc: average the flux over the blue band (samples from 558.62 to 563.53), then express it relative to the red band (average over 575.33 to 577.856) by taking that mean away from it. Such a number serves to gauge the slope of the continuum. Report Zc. -0.6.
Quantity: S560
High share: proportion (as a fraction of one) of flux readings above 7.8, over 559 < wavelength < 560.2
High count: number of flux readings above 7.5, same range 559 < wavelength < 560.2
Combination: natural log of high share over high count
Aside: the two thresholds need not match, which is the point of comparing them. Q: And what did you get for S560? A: -2.2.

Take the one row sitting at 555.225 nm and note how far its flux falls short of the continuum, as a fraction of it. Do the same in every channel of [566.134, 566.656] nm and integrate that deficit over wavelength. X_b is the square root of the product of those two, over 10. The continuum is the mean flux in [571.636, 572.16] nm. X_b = 0.0034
